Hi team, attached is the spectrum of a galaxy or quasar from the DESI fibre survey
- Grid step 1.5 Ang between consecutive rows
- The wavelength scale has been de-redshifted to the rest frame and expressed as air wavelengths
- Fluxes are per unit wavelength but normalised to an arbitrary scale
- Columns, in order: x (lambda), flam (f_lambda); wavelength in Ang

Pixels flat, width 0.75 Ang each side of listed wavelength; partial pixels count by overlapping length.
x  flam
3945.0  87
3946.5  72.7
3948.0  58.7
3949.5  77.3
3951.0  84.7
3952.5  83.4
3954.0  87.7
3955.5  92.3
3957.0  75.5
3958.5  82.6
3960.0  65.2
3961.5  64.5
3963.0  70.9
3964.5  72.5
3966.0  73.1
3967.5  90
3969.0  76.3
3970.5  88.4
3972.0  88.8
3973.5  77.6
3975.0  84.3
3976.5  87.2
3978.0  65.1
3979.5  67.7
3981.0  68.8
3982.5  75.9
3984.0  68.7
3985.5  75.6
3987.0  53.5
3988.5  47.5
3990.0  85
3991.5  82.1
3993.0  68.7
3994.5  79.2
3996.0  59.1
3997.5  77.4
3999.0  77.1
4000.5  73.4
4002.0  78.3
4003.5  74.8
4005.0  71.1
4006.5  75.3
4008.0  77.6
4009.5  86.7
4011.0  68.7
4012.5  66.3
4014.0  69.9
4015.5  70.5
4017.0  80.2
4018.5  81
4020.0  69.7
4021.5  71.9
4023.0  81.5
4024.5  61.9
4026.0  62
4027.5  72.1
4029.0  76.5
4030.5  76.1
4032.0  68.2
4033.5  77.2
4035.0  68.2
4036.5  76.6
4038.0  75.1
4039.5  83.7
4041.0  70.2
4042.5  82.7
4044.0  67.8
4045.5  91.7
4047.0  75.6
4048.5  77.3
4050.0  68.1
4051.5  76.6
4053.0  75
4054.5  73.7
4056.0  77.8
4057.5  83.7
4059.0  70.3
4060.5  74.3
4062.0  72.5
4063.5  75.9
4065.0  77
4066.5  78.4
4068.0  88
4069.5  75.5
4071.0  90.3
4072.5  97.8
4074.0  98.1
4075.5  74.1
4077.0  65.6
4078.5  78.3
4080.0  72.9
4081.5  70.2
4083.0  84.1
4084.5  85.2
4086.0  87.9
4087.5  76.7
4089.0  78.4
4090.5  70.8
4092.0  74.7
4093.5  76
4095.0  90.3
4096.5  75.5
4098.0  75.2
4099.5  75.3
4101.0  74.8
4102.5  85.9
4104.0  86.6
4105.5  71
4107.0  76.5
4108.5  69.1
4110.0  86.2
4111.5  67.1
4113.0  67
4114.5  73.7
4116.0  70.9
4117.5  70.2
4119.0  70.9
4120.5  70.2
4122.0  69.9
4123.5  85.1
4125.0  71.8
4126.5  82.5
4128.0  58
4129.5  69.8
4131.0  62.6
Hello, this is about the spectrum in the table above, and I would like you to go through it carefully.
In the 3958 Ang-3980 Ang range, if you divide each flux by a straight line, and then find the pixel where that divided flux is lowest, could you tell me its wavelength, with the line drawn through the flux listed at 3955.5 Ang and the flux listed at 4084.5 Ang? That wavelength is 3961.5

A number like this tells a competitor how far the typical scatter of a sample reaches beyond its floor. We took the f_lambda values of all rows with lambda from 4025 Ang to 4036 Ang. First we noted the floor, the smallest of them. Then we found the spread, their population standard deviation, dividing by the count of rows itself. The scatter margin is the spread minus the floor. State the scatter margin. -56.8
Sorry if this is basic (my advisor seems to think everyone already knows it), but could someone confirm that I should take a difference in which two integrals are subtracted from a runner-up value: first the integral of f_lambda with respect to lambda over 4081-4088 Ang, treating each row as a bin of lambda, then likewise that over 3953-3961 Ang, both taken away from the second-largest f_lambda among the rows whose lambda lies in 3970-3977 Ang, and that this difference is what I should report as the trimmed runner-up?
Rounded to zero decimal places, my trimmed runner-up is -1123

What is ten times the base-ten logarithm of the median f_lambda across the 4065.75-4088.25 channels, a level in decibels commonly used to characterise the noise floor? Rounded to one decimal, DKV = 18.9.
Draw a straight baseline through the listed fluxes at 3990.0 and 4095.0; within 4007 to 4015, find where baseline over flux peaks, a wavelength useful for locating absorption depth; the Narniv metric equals 4012.5 Ang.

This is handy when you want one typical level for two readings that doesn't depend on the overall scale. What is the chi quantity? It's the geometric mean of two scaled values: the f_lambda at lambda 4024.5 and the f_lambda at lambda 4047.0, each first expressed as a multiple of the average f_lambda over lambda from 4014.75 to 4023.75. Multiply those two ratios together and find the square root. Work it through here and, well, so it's 0.90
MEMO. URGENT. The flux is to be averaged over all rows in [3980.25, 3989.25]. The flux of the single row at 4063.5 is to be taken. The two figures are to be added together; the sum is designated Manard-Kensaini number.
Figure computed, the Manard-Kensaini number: 141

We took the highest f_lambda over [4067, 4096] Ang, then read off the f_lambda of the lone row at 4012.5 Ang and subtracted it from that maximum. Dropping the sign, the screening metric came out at 32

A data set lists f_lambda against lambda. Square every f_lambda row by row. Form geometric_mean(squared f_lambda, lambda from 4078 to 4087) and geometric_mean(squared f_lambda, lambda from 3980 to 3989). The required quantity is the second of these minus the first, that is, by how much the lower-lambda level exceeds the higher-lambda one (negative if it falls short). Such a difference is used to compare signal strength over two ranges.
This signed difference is -2219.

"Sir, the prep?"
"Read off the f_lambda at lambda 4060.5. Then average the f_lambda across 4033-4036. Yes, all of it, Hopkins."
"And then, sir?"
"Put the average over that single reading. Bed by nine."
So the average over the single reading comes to 0.98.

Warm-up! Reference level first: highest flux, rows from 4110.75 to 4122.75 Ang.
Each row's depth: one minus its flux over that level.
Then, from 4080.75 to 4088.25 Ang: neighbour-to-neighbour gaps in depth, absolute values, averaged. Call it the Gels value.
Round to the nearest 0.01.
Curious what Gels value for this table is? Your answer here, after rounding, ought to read 0.10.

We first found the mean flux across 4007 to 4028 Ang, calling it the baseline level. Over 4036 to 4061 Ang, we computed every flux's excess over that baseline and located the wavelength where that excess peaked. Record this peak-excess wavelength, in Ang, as 4045.5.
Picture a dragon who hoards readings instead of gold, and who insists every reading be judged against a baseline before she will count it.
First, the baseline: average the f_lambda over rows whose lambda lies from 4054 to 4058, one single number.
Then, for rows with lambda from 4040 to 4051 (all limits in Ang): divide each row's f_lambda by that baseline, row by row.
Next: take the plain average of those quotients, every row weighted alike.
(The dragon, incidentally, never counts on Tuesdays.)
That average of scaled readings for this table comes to 0.97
